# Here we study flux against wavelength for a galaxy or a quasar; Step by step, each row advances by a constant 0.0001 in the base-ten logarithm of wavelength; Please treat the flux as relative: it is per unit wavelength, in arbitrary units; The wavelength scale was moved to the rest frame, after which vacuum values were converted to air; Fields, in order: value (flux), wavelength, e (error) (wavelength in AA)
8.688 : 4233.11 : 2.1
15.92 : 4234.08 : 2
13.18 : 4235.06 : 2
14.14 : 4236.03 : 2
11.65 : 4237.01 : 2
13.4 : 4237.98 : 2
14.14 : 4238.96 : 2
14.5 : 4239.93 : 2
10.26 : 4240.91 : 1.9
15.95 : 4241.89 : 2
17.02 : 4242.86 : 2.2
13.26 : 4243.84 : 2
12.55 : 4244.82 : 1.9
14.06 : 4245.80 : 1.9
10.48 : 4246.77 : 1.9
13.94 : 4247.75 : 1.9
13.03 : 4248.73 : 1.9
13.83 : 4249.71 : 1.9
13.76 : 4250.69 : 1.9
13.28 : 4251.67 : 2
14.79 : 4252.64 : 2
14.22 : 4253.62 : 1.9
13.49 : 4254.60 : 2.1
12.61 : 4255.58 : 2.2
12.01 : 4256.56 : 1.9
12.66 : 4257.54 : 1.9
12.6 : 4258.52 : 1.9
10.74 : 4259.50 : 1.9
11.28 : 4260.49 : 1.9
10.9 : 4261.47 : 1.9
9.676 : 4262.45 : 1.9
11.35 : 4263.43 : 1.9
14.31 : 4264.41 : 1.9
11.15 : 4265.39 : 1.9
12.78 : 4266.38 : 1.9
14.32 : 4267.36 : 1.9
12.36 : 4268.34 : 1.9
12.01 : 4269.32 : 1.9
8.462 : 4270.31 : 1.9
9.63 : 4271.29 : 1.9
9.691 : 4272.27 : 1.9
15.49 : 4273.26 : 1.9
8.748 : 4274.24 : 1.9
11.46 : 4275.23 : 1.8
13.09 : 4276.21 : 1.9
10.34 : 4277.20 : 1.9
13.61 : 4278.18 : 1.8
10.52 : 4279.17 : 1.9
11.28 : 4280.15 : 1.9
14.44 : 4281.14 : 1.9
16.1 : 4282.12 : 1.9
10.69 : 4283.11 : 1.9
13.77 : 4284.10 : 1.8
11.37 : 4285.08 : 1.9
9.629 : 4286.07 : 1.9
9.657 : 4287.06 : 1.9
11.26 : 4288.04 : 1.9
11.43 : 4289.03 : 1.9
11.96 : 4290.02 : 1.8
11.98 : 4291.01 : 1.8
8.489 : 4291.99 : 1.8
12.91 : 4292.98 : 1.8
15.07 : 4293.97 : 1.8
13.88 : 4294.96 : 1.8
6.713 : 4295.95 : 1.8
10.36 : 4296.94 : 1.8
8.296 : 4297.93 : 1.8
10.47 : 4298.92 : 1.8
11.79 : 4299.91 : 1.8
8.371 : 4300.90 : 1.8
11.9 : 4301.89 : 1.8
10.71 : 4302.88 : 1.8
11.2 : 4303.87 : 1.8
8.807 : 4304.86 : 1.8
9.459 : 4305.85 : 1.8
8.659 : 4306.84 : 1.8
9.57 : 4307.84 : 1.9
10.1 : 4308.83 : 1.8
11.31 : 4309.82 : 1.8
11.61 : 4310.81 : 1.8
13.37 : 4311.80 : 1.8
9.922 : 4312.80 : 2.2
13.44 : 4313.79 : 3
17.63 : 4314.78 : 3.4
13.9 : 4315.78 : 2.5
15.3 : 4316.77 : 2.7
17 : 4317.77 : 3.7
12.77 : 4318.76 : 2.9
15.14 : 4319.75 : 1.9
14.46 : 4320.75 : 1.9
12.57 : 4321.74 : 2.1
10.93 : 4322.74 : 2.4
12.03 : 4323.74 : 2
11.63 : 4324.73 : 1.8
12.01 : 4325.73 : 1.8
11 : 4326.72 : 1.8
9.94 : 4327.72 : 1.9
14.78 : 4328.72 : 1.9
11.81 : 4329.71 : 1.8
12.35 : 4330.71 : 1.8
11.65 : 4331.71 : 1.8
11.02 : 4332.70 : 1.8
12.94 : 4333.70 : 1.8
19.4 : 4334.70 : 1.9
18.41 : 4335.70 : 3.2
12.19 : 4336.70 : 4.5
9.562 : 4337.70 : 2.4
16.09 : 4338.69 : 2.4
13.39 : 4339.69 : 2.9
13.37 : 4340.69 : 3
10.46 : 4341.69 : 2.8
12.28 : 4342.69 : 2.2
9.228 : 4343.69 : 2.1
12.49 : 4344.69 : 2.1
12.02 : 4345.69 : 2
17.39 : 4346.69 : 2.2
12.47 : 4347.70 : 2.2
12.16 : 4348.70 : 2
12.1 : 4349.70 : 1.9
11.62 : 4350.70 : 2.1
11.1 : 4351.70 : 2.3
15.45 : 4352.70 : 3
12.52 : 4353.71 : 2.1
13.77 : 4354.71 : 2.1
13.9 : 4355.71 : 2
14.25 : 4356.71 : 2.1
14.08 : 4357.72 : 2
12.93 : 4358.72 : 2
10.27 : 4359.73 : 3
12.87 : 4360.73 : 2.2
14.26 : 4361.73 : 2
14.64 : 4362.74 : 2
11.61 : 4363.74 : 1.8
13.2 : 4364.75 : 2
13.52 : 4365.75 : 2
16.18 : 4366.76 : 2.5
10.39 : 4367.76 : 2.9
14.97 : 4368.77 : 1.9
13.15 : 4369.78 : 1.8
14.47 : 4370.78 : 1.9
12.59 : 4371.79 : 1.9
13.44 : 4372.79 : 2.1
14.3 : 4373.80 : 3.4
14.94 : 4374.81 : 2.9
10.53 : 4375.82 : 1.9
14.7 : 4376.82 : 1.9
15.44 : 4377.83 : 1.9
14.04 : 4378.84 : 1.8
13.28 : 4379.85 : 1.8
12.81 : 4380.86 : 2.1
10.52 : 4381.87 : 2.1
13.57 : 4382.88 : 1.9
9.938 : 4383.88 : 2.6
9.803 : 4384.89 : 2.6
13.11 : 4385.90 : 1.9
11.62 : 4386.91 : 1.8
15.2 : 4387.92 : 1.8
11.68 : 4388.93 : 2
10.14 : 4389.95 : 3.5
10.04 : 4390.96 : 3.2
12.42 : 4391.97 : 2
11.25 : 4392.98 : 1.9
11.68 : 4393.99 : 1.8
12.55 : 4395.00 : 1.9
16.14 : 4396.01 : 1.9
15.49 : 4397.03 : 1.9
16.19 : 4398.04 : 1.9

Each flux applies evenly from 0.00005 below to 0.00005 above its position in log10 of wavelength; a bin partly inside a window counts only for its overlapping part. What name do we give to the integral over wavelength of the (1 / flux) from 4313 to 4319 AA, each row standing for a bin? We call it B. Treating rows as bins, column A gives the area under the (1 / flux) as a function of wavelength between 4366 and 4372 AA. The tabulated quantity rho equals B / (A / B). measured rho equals 0.38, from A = 0.448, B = 0.41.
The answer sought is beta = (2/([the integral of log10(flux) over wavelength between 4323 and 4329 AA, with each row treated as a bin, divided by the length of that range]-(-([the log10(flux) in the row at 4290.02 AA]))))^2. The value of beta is 0.870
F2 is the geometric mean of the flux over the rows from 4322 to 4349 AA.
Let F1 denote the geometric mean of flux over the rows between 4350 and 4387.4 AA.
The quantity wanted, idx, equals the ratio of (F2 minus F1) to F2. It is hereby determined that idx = -0.04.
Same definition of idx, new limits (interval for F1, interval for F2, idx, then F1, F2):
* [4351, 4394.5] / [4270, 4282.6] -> -0.11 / 12.8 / 11.5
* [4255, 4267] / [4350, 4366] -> 0.10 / 11.8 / 13.1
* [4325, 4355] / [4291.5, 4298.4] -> -0.21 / 12.6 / 10.4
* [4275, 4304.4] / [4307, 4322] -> 0.14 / 11.2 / 13.0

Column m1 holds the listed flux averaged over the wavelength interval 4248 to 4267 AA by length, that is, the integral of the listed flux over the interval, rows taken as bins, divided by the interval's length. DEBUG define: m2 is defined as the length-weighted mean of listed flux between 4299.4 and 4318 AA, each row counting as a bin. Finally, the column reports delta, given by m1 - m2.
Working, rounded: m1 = 12.6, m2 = 11.7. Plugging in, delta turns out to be 0.9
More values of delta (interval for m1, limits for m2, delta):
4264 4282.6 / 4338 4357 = -0.8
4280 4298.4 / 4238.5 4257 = -2.0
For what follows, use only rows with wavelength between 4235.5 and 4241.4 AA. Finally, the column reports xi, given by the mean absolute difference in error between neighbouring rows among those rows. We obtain 0.02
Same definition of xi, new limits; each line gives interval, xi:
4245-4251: 0.00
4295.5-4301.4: 0.00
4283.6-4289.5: 0.02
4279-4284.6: 0.02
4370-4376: 0.60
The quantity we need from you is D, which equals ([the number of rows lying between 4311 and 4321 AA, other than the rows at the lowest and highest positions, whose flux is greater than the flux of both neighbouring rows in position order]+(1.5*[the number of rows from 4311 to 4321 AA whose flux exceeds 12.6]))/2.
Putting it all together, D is 8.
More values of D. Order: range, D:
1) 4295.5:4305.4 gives 2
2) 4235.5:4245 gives 6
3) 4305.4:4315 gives 3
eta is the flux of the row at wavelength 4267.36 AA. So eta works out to 14.32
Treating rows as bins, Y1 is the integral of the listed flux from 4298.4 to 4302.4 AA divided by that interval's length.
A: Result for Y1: 10.6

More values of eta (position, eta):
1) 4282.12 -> 16.1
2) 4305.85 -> 9.459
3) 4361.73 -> 14.26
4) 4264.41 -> 14.31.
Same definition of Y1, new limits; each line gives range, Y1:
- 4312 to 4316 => 13.7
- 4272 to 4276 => 11.6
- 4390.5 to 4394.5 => 11.4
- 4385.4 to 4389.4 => 12.9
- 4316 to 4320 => 15.0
